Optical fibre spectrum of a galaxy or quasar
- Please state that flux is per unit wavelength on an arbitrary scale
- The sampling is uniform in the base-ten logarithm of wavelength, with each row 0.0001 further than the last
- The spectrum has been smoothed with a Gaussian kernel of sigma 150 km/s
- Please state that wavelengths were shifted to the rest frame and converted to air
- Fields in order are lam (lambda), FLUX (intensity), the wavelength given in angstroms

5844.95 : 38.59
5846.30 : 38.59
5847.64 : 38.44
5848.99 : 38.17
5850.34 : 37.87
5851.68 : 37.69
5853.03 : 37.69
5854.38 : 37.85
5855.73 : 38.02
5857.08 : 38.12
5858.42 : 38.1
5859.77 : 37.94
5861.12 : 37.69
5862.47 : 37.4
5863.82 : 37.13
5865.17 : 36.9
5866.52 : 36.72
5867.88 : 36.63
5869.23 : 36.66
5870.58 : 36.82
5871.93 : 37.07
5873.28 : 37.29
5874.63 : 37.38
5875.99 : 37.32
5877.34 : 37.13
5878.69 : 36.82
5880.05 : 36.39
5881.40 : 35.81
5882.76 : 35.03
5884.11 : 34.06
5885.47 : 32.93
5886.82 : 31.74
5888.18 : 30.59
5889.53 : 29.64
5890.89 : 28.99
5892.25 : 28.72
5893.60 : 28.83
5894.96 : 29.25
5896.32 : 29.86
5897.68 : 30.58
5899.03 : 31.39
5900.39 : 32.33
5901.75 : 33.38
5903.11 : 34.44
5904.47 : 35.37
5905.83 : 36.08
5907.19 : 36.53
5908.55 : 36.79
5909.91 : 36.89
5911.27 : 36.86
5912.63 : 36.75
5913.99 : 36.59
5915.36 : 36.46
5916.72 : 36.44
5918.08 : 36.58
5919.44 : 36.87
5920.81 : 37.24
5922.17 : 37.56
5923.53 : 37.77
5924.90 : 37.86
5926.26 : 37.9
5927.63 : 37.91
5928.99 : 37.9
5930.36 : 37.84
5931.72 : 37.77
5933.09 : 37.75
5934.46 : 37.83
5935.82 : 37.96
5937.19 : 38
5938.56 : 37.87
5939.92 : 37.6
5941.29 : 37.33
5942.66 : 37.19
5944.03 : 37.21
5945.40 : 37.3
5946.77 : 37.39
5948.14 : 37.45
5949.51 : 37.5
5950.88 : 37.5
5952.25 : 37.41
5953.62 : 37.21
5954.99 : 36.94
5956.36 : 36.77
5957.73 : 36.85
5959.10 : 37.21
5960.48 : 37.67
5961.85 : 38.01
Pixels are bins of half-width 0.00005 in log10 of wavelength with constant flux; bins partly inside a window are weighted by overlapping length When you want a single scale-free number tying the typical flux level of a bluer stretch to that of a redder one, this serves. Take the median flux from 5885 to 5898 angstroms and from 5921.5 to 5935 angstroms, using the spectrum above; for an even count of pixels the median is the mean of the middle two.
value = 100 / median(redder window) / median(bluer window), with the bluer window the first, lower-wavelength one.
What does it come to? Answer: 0.089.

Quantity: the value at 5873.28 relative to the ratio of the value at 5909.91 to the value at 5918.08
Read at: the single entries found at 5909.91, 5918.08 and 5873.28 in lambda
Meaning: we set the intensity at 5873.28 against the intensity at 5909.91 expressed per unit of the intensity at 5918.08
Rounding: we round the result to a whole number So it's 37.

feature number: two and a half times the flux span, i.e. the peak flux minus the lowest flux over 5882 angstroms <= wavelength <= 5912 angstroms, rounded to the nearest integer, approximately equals 20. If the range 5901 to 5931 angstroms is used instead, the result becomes 11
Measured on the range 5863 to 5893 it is 22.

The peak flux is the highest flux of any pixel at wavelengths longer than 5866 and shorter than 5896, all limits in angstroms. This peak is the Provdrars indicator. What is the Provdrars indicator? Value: 37.38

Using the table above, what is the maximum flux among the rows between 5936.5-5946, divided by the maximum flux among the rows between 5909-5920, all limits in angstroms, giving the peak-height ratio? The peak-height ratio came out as 1.03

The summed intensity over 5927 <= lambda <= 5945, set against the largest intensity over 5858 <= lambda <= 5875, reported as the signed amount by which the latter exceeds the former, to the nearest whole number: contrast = -452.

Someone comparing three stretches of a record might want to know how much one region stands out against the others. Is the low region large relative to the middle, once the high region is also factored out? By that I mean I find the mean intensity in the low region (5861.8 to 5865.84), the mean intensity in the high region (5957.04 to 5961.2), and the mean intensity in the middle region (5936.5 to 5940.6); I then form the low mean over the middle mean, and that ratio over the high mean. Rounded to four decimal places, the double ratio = 0.0264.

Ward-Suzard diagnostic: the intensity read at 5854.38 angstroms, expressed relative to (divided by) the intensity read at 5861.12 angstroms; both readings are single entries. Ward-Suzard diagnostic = 1.004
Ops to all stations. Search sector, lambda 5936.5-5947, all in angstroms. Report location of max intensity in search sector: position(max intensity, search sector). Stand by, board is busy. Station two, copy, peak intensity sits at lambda 5937.19 angstroms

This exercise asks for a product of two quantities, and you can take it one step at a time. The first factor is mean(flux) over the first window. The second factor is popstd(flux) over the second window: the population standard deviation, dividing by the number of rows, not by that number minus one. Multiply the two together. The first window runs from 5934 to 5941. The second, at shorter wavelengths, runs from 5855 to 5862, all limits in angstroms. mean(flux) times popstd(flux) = 6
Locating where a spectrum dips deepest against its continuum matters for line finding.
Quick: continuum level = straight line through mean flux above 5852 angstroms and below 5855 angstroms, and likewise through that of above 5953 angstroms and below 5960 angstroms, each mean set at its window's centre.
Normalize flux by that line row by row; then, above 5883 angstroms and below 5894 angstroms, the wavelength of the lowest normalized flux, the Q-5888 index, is 5892.25 angstroms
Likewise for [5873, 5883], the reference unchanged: 5882.76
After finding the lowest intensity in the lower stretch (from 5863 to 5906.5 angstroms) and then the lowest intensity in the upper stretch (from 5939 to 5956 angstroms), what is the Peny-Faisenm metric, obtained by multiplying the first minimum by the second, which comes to 1061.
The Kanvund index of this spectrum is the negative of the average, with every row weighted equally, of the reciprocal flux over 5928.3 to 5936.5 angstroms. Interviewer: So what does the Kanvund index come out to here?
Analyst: -0.0264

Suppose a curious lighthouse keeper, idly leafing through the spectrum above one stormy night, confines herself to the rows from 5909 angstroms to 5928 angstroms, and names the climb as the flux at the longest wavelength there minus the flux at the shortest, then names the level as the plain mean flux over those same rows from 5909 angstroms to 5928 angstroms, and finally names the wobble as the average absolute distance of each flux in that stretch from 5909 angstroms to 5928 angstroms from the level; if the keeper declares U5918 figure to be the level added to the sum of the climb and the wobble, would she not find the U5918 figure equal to 38.6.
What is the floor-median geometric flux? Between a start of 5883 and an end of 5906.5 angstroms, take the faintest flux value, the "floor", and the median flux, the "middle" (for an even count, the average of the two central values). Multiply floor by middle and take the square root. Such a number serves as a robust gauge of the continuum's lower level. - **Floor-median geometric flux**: 30.0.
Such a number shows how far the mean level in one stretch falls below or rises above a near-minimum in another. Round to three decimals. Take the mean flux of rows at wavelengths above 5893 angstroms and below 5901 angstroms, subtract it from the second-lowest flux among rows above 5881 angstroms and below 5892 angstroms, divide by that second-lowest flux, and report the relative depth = -0.025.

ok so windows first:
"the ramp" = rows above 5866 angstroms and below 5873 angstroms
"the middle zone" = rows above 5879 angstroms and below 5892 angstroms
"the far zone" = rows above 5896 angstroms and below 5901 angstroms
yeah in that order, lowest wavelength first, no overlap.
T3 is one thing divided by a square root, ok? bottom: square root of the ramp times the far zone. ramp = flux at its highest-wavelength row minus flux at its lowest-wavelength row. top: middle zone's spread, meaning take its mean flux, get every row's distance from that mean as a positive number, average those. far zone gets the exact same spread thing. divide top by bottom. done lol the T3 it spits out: 4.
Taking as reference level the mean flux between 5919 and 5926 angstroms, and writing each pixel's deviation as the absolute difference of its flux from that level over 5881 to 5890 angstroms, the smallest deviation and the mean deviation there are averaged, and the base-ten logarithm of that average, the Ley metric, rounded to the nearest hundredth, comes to 0.50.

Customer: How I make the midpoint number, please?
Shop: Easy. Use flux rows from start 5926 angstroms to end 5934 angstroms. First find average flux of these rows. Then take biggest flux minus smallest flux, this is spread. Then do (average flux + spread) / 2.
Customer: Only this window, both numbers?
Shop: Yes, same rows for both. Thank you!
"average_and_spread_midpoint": 19.0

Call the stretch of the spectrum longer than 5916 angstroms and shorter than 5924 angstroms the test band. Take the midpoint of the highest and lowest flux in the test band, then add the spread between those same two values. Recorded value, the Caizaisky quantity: 38.4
